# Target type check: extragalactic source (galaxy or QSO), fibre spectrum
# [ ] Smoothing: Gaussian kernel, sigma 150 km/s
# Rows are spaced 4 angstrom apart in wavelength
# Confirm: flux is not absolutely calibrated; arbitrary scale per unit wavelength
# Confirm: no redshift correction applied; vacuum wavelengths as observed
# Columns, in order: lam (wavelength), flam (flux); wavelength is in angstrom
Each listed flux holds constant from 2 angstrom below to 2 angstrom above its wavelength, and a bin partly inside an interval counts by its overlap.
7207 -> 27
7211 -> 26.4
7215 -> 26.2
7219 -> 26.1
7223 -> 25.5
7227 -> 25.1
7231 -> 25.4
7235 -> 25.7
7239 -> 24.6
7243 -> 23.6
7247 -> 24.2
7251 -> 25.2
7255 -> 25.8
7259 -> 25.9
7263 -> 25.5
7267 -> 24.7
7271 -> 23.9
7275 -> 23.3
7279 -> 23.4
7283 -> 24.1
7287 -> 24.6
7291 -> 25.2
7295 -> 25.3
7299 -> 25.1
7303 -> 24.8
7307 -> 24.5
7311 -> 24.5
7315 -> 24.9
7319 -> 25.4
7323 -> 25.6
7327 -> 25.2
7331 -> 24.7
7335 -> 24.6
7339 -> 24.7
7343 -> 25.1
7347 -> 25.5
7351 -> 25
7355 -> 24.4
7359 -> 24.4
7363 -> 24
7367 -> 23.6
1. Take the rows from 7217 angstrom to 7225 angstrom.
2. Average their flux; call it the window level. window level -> 25.8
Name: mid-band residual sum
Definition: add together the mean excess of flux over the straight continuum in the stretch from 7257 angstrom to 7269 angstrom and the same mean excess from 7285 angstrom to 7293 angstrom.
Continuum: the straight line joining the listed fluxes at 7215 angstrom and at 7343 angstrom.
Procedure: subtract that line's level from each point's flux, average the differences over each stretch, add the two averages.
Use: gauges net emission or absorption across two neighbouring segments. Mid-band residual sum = -1.1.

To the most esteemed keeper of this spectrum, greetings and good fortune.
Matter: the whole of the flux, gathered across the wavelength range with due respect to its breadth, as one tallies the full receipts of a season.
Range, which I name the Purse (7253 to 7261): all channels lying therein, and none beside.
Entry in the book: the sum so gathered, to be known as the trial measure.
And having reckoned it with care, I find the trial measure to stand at 207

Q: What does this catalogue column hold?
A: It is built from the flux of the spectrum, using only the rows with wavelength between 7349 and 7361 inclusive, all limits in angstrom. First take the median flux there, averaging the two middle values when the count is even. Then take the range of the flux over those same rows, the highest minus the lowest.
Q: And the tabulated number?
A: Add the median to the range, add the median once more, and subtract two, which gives 47.4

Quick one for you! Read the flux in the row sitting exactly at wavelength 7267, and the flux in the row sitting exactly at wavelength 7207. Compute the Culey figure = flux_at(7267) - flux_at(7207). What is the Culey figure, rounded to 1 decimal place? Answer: -2.3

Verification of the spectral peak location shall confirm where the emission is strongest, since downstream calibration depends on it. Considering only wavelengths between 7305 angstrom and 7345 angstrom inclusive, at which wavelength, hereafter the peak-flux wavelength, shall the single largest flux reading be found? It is 7323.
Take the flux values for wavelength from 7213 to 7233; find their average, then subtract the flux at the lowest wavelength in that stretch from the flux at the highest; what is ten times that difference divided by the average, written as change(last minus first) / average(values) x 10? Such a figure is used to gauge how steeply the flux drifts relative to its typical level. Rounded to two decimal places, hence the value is -0.31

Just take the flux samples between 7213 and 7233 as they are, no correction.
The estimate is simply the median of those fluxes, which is 25.5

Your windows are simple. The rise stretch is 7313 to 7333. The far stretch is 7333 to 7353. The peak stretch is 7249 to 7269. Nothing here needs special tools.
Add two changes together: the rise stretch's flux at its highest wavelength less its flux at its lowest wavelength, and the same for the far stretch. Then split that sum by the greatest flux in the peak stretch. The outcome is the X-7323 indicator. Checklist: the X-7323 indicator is 0.01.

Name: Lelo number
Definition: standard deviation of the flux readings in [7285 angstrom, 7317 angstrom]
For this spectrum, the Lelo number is 0.3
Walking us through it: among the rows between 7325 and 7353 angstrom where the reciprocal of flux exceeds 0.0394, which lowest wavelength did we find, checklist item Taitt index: 7327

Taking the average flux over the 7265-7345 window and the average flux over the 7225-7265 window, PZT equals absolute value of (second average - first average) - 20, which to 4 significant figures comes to -19.58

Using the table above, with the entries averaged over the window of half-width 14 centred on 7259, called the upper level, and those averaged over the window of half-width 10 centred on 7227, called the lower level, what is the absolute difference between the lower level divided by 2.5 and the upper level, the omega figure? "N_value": 14.8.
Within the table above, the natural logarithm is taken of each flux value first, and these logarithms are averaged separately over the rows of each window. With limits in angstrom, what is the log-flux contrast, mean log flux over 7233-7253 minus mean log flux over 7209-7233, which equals -0.045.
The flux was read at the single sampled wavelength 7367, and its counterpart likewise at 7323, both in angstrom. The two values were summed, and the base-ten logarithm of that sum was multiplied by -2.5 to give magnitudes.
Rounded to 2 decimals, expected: -4.23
